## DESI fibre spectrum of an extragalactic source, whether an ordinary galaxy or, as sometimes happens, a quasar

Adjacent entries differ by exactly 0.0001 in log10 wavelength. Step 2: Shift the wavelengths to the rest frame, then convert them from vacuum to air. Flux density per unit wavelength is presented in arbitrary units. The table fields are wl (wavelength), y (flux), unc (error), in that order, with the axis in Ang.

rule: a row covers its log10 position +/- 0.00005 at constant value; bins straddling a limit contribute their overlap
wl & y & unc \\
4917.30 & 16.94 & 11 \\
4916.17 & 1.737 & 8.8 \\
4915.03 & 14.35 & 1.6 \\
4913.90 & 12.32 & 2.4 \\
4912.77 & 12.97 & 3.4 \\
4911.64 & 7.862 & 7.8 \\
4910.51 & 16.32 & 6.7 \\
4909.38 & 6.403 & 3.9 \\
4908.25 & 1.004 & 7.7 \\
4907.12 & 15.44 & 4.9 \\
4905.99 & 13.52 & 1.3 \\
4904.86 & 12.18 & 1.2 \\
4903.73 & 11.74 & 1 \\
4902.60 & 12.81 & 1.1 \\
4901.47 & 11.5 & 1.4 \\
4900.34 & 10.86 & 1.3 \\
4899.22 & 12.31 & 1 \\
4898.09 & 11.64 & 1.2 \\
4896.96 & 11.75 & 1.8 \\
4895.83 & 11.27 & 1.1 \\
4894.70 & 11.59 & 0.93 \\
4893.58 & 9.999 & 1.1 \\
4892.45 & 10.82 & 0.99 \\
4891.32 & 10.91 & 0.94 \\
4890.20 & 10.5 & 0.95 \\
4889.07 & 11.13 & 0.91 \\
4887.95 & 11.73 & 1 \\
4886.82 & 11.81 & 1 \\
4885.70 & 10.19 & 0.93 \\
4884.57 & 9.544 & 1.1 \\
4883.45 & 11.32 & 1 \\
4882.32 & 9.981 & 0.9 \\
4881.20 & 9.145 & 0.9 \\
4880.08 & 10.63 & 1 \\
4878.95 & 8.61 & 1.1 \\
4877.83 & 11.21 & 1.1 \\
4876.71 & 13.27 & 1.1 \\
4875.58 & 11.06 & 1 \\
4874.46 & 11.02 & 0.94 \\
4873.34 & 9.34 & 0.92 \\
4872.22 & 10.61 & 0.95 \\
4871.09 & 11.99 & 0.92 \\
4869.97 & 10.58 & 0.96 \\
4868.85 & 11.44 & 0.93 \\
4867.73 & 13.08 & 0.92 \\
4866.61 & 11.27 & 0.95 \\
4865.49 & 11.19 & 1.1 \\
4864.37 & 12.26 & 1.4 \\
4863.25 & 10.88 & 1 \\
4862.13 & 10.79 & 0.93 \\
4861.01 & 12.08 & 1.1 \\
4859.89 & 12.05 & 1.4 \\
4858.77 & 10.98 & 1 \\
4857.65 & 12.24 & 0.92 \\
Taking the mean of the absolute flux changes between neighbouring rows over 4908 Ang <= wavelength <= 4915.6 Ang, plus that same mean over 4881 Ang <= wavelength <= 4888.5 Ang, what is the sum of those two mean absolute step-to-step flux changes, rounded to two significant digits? 6.3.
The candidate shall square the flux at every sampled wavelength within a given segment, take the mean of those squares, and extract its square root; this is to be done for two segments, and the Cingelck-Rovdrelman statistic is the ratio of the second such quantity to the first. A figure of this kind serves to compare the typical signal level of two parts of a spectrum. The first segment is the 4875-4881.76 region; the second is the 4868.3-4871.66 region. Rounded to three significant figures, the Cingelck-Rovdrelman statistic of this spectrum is 1.05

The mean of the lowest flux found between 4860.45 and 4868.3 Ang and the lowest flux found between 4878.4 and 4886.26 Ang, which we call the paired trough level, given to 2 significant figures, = 9.7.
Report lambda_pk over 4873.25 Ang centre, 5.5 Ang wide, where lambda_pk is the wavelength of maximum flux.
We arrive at 4871.09 Ang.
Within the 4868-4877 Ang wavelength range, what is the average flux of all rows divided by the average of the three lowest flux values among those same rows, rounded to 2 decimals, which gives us 1.10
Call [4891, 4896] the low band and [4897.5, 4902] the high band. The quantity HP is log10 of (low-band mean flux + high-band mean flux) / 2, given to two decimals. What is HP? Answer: 1.05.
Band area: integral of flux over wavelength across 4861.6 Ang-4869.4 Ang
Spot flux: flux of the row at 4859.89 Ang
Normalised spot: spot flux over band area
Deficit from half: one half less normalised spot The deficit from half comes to 0.37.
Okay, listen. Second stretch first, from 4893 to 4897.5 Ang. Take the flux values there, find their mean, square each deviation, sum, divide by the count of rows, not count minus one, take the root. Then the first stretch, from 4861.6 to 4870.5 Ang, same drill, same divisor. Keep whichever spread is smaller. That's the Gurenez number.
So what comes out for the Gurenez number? 0.69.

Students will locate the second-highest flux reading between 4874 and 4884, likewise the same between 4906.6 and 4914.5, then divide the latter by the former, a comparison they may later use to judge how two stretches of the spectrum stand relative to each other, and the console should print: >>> 1.36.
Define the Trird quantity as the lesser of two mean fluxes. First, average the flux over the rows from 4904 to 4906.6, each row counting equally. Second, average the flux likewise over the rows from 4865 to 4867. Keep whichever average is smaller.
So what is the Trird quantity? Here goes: 11.2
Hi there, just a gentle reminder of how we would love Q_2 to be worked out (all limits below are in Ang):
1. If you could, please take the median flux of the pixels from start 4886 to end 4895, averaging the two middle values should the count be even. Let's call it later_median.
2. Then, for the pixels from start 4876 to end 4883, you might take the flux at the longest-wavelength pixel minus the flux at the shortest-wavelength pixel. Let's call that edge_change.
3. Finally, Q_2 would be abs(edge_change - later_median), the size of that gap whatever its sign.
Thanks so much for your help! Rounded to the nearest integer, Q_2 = 14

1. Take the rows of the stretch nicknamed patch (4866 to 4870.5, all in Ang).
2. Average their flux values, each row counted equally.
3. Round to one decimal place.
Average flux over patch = 11.6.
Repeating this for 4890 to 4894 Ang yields 10.6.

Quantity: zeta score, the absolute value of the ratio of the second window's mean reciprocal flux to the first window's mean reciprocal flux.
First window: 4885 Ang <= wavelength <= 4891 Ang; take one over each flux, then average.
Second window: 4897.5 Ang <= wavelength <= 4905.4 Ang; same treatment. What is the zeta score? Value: 0.93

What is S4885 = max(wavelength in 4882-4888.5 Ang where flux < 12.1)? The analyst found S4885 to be 4887.95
